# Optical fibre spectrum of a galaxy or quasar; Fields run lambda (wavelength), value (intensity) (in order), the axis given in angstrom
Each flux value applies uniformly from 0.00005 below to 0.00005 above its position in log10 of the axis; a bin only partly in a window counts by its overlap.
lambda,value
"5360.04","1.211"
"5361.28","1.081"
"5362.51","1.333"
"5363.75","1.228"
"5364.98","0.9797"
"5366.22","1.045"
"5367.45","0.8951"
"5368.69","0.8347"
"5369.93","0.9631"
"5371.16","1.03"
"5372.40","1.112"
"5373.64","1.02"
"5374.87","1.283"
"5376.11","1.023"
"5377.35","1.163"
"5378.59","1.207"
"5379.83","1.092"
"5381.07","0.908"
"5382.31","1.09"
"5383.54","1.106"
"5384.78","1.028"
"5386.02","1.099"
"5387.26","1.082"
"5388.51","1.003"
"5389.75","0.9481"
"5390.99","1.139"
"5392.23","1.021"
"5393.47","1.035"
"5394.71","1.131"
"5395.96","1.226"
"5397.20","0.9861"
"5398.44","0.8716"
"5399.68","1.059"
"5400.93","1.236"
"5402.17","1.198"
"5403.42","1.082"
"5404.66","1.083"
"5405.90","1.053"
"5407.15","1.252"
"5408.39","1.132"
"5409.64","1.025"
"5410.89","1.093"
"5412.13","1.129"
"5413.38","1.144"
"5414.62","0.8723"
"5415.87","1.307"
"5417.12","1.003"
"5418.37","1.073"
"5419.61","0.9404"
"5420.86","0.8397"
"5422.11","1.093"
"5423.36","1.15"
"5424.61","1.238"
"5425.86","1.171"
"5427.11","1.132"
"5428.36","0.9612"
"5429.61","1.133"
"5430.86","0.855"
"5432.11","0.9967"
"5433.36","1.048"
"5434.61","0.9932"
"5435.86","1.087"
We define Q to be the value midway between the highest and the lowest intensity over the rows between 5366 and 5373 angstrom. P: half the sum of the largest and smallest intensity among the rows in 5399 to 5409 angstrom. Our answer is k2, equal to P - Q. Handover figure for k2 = 0.18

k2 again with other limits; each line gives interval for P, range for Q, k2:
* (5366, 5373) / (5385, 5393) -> -0.07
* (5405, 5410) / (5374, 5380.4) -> -0.01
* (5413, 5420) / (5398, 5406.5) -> 0.04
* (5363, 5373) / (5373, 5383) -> -0.06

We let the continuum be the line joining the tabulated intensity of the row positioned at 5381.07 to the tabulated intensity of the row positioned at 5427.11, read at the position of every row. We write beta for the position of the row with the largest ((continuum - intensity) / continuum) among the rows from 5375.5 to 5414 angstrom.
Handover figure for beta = 5398.44 angstrom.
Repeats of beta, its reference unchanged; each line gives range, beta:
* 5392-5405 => 5398.44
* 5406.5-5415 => 5414.62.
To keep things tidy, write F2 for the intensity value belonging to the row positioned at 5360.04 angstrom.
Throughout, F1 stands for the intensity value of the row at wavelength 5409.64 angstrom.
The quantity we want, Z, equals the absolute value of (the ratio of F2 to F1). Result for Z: 1.18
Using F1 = 1.025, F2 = 1.211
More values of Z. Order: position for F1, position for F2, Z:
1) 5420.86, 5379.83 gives 1.30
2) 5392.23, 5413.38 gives 1.12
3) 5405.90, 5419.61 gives 0.89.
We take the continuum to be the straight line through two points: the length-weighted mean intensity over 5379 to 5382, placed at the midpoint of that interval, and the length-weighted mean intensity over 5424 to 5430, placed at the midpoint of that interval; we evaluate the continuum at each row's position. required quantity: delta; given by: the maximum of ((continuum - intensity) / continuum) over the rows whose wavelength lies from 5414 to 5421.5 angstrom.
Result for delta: 0.25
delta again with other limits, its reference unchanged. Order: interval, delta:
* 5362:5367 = 0.01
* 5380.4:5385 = 0.11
